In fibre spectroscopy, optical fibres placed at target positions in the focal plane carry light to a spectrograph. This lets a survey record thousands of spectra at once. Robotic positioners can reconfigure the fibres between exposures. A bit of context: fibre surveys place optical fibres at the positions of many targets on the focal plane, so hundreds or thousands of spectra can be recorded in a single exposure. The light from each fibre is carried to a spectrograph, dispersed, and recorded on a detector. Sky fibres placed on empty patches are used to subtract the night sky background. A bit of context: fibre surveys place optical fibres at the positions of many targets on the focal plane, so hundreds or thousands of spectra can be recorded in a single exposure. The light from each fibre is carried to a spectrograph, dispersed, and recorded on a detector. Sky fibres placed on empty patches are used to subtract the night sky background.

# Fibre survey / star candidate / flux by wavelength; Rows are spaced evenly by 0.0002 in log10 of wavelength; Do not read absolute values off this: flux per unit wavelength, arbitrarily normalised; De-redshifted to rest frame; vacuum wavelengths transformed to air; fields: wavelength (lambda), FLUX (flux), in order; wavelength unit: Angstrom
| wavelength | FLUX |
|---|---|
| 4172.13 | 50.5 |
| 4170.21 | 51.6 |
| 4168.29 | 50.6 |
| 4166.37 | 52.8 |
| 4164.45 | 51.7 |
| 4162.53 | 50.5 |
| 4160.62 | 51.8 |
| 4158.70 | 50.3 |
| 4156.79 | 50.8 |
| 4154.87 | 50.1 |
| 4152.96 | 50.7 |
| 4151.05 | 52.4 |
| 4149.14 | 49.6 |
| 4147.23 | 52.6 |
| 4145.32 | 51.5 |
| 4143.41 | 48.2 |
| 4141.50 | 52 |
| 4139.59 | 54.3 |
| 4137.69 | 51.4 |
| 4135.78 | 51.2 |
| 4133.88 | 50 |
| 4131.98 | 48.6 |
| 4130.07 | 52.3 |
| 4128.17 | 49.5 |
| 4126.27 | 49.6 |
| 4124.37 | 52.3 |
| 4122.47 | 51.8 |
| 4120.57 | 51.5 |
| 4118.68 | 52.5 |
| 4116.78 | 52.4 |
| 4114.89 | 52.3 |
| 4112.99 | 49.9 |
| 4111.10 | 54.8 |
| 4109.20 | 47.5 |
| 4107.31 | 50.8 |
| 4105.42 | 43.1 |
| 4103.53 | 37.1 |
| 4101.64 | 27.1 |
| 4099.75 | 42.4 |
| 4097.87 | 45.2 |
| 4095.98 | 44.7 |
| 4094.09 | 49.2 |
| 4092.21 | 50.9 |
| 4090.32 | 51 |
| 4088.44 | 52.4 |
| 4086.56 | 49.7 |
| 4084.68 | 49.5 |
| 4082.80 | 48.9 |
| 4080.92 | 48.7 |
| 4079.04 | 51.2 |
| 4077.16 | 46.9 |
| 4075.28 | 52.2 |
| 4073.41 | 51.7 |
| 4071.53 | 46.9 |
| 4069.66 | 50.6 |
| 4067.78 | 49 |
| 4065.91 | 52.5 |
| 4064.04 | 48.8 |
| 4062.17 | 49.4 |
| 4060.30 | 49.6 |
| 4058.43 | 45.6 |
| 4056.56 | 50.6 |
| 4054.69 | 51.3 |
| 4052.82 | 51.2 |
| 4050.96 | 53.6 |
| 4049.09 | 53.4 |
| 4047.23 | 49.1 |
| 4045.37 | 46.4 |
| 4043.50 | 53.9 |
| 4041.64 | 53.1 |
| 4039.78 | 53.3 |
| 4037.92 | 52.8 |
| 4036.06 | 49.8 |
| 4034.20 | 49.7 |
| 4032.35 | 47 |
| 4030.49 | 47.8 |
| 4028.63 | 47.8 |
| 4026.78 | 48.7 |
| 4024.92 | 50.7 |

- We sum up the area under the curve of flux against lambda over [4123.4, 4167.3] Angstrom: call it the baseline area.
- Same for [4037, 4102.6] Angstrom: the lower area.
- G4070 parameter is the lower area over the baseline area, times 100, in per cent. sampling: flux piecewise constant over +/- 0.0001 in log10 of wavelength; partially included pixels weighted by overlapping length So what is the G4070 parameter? 144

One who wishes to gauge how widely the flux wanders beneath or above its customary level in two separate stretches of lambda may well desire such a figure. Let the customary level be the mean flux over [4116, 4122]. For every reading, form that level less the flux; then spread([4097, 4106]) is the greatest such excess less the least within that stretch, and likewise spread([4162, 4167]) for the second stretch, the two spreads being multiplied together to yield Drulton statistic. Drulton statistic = 41.6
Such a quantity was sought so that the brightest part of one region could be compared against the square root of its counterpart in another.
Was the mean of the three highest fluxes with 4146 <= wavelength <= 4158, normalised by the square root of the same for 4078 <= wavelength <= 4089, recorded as 7.27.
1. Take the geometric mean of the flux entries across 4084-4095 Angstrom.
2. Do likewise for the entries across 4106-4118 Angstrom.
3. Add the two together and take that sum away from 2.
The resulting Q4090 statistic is -100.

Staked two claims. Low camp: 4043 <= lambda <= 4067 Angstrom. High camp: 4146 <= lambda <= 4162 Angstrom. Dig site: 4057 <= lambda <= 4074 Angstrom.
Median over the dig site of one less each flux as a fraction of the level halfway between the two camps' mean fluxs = 0.026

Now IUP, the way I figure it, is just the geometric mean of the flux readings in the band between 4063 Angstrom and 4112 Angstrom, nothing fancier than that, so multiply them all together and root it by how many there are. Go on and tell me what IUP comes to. 47.4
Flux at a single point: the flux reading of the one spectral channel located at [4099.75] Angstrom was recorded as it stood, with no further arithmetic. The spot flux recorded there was 42.4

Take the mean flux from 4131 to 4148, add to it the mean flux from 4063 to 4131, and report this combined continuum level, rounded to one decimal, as 99.9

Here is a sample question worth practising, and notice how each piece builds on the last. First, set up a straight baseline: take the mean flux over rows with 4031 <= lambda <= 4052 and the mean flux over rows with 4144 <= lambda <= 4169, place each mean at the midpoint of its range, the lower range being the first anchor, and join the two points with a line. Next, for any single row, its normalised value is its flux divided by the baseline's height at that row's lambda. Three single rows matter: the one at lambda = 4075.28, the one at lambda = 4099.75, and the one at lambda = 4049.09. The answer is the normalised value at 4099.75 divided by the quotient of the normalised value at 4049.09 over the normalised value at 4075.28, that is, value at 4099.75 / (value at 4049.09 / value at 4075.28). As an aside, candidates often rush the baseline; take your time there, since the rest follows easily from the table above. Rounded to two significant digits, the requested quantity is 0.81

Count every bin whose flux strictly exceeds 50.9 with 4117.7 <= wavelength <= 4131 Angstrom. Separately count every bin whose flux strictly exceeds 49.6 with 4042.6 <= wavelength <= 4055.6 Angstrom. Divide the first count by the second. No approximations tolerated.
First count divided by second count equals 1.0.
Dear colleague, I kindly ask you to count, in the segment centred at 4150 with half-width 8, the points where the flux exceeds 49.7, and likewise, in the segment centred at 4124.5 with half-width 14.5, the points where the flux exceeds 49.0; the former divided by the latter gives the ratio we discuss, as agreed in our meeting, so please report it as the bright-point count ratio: 0.4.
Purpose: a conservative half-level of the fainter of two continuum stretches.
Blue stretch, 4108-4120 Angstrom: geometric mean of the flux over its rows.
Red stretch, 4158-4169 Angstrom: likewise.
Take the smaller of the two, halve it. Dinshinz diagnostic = 25.6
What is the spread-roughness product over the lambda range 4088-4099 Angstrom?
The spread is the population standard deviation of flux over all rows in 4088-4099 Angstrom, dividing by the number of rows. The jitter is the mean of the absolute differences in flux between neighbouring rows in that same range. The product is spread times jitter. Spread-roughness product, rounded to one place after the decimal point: 4.8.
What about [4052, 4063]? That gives 3.9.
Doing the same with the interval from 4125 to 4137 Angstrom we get 2.2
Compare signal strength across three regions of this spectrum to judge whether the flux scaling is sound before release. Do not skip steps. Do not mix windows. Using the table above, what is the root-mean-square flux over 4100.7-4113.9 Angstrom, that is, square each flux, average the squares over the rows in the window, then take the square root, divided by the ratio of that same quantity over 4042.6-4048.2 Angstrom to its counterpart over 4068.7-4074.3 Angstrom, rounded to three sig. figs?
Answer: 45.1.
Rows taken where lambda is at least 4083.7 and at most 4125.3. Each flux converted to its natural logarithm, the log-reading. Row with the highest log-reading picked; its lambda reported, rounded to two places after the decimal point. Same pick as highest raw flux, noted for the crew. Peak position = 4111.10 Angstrom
